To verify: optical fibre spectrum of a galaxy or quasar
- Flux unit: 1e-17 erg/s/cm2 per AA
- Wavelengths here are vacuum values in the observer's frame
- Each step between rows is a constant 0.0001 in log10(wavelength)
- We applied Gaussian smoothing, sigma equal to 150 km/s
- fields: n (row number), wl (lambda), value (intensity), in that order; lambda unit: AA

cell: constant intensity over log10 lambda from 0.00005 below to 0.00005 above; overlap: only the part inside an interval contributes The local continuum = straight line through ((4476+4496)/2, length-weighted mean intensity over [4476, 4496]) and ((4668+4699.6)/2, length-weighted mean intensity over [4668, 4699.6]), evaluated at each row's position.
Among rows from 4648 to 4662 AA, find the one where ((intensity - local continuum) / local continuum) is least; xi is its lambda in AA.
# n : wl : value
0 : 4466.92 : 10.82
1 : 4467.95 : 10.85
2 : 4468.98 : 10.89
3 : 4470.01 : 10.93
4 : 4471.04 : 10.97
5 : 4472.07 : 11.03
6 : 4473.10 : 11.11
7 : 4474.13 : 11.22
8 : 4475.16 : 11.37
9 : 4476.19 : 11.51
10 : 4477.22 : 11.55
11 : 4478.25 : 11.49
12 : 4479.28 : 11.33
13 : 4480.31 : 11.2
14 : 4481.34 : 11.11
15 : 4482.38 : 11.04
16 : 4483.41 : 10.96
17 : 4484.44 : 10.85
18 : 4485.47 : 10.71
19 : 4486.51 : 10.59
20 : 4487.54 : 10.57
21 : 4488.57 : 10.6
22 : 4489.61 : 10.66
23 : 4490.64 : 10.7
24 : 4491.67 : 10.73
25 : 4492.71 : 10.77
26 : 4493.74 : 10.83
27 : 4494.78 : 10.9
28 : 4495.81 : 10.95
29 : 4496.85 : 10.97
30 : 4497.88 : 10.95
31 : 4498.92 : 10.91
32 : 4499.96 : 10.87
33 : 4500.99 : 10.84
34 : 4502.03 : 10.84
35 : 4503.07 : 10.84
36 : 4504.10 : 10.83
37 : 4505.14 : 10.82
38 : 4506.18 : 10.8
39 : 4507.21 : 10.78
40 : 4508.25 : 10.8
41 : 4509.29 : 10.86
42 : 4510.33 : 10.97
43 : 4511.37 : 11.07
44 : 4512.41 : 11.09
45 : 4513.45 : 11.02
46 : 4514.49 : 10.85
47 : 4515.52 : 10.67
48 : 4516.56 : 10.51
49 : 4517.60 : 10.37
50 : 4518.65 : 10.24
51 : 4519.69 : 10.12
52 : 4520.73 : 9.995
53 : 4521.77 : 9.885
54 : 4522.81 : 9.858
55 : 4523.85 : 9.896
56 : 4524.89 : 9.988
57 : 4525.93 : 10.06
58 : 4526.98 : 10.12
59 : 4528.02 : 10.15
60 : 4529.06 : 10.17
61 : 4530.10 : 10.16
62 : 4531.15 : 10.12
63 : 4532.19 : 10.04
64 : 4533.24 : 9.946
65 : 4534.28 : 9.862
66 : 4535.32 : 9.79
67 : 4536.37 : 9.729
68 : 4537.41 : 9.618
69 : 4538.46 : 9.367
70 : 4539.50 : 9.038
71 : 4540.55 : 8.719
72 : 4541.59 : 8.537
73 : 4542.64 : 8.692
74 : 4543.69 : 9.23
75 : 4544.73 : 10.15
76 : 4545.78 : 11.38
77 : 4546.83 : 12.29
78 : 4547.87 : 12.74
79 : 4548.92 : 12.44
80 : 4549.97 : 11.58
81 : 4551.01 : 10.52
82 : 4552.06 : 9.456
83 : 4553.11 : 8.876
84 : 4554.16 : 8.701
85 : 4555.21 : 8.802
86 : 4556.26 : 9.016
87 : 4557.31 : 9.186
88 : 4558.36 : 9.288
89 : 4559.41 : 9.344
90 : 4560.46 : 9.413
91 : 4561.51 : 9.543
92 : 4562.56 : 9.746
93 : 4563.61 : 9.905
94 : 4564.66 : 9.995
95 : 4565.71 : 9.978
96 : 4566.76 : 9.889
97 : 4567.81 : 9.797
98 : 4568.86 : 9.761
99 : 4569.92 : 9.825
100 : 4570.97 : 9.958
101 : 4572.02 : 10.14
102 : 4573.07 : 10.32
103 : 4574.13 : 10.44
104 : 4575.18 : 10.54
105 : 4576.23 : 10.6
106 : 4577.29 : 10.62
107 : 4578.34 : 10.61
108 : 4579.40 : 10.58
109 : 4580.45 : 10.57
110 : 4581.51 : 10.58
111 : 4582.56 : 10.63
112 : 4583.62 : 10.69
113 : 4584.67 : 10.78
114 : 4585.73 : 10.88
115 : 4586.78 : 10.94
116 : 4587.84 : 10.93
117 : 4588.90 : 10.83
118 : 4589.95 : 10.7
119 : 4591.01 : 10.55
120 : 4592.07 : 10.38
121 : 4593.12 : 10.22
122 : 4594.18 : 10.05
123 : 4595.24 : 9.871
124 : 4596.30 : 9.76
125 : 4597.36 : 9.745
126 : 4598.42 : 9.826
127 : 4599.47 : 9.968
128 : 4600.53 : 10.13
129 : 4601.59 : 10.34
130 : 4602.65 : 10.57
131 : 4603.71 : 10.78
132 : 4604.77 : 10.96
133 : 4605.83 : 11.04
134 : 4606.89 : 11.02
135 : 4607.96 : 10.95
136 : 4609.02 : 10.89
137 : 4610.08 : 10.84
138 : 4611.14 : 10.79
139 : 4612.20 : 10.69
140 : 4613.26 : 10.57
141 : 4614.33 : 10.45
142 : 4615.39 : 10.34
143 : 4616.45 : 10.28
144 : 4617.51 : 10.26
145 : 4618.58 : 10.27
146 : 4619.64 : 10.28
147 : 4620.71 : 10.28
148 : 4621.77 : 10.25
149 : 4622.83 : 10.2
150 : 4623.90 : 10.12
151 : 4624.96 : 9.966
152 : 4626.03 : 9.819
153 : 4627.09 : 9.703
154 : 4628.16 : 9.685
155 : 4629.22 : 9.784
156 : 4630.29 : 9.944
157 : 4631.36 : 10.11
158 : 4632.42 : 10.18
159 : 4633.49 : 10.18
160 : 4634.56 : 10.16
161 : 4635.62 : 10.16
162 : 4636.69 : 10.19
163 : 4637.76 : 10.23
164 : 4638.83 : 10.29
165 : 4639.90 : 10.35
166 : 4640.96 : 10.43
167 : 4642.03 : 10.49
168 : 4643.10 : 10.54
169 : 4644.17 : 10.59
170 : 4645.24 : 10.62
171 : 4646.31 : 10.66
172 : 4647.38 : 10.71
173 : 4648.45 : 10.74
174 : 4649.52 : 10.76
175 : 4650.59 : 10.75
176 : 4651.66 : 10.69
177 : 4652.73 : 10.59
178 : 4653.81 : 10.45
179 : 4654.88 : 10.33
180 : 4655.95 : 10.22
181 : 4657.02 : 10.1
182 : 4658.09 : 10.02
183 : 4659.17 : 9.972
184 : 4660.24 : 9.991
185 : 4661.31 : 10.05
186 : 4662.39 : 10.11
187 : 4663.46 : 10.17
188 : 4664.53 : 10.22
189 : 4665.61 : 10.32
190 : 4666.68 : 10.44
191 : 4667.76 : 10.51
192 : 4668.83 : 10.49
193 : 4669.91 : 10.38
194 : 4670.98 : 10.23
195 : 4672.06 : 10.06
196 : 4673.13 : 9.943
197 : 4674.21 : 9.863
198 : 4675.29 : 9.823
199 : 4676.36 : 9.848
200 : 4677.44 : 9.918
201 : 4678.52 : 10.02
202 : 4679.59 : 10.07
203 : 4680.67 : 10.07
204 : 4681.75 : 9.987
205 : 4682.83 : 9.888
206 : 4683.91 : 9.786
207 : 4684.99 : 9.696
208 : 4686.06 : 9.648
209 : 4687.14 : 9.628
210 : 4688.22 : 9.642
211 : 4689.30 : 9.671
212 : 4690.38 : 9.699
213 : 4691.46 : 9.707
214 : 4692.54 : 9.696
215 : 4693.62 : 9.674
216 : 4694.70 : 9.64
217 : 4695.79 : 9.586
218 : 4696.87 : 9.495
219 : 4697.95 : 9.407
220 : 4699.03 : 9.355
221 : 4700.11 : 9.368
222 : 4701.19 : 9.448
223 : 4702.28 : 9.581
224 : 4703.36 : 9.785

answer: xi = 4659.17 AA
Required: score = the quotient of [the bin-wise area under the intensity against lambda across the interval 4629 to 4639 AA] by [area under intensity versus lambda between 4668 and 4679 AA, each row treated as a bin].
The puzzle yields 0.91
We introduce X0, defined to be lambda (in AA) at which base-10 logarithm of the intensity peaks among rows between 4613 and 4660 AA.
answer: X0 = 4649.52 AA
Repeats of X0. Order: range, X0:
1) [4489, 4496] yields 4495.81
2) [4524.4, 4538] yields 4529.06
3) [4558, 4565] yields 4564.66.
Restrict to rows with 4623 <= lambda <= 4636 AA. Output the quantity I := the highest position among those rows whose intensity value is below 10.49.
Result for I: 4635.62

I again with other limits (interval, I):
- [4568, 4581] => 4574.13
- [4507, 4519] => 4518.65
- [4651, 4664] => 4663.46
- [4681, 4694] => 4693.62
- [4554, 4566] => 4565.71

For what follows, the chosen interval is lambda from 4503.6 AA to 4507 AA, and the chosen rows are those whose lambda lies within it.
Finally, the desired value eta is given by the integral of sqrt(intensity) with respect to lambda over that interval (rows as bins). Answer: 11.2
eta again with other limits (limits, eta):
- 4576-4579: 9.7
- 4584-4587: 9.9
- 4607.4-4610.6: 10.5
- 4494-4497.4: 11.2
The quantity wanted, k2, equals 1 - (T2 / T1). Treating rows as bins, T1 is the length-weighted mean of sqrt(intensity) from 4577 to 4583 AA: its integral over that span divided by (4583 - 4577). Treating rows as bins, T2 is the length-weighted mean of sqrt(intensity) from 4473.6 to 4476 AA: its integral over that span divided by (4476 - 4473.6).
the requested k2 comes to -0.03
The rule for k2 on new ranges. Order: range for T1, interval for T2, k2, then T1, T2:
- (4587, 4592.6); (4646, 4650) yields 0.00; 3.27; 3.27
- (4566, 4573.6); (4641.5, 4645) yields -0.03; 3.16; 3.25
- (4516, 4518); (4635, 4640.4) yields 0.01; 3.23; 3.20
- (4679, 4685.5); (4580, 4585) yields -0.04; 3.15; 3.26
